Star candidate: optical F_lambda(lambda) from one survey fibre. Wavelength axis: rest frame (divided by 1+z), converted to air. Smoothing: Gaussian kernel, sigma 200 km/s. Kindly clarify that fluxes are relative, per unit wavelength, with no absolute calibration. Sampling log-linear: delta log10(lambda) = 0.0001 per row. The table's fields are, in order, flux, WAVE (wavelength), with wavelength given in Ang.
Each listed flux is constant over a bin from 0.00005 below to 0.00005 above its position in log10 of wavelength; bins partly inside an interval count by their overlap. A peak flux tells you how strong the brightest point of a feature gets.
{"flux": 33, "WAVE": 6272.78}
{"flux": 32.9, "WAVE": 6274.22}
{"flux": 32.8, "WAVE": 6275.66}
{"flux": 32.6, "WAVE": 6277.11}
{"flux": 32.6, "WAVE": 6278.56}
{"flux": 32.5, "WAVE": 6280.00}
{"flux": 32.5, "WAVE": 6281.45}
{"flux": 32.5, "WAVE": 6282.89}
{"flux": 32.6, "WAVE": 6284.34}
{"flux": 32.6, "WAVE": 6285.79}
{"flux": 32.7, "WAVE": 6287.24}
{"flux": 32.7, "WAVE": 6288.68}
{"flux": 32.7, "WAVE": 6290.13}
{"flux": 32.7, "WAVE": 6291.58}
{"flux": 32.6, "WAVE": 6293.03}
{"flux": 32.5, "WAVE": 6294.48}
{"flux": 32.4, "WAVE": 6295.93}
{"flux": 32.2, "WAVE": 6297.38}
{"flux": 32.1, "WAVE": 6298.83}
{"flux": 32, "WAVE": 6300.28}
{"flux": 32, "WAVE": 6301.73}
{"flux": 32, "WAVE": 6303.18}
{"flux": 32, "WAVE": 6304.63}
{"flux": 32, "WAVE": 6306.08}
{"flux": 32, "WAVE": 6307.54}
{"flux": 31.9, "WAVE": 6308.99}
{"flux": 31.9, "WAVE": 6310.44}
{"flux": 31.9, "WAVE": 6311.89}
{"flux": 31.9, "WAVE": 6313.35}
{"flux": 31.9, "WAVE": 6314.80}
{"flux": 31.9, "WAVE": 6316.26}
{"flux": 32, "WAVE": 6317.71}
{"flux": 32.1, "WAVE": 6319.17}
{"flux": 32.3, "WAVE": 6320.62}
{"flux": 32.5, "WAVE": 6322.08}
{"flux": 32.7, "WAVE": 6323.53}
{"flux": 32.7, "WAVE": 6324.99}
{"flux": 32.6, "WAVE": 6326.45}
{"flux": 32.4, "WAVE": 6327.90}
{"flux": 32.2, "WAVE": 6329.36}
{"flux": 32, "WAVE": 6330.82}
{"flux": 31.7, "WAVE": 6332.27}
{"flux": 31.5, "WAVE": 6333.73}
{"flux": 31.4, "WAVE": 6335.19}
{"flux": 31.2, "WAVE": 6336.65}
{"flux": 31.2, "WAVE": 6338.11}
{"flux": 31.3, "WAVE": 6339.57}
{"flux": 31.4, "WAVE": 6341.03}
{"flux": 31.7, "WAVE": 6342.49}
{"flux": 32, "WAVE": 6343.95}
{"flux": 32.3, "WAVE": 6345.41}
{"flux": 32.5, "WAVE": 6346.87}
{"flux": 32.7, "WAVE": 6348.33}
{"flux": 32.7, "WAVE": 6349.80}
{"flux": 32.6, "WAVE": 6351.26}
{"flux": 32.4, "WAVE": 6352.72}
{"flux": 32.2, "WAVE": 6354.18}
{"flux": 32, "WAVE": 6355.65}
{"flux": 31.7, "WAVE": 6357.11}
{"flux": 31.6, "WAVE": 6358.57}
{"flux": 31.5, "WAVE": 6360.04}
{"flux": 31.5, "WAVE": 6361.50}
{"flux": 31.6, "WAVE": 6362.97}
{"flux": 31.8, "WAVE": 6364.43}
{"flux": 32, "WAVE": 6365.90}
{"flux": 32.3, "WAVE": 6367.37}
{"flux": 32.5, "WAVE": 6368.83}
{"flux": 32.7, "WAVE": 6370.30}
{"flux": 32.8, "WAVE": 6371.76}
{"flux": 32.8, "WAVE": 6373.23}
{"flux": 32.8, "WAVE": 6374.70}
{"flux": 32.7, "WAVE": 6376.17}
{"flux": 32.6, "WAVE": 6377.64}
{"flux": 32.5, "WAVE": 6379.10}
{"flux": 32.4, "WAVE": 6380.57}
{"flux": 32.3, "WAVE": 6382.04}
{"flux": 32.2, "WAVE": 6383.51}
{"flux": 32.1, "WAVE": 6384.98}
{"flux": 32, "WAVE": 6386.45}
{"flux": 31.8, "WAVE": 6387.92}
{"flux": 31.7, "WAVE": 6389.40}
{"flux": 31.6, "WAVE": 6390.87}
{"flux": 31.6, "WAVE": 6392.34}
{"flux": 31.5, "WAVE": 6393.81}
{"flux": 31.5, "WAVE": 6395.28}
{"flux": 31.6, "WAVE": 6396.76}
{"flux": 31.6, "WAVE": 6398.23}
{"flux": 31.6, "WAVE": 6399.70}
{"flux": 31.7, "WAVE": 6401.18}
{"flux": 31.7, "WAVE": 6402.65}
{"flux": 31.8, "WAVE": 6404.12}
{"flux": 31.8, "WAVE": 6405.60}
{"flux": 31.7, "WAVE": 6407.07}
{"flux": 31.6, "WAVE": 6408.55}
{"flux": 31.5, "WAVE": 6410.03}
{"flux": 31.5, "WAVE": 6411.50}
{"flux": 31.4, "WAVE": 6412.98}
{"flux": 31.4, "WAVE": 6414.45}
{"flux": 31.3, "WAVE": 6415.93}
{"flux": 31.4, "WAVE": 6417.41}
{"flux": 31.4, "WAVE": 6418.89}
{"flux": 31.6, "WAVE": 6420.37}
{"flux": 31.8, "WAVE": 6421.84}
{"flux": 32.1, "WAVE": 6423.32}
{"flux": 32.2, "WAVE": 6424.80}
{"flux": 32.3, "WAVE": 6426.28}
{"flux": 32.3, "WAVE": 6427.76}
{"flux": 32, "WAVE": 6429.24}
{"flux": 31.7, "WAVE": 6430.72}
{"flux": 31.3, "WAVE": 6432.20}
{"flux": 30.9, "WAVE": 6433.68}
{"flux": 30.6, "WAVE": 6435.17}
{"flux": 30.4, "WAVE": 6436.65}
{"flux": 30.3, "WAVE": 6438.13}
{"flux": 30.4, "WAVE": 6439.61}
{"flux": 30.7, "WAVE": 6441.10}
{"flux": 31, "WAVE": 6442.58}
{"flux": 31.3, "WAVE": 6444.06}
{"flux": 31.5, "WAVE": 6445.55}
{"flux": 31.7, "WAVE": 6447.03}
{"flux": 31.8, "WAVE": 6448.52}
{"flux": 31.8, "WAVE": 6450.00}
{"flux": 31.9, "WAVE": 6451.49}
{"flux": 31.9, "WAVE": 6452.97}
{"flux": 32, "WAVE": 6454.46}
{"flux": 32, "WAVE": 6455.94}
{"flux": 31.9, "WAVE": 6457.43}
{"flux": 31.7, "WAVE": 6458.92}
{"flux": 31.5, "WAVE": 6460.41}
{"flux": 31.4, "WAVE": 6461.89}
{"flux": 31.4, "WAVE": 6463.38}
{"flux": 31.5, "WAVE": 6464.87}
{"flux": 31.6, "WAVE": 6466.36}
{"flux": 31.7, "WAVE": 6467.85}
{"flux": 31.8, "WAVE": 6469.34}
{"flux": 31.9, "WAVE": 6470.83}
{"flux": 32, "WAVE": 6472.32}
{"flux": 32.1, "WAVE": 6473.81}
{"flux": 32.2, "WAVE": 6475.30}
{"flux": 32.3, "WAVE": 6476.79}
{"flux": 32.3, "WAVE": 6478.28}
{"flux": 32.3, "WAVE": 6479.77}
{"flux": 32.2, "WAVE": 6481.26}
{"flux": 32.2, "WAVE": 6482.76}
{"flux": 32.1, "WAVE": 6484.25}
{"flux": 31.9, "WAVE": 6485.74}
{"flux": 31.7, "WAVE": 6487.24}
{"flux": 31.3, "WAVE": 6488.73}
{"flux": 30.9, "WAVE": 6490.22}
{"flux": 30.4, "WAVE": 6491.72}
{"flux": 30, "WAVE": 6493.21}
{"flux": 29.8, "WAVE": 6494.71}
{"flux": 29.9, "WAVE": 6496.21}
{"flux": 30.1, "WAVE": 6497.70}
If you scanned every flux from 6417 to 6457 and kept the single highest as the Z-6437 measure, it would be 32.3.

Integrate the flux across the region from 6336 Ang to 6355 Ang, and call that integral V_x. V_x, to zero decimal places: 608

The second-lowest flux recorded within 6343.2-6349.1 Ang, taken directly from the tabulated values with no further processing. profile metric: 32.3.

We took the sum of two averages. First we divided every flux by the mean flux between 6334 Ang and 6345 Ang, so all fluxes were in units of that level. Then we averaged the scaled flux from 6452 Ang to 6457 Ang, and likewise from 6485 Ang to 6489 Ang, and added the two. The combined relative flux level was 2.02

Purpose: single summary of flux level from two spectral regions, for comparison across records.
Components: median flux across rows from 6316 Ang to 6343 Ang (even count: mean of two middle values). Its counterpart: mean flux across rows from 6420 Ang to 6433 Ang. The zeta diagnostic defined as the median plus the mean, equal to 63.9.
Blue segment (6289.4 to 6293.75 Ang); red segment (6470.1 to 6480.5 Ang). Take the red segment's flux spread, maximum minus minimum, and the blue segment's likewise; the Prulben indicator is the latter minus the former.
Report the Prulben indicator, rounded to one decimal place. -0.3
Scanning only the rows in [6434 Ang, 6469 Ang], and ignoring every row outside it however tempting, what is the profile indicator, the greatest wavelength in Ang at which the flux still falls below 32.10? 6467.85 Ang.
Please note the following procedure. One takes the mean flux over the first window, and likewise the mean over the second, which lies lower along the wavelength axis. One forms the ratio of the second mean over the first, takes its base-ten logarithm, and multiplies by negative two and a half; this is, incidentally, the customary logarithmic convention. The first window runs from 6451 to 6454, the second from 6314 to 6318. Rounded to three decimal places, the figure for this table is -0.001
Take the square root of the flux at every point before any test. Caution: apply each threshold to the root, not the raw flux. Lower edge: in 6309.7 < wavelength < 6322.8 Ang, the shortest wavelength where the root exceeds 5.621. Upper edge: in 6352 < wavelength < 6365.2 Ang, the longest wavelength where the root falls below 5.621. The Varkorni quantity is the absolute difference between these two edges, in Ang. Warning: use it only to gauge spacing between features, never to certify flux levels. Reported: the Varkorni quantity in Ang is 51.1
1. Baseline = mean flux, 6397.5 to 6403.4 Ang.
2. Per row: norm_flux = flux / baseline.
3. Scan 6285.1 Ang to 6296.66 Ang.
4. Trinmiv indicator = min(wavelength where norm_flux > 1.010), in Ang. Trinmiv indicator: 6285.79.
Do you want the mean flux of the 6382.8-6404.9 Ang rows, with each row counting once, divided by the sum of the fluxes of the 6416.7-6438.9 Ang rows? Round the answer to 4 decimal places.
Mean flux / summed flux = 0.0672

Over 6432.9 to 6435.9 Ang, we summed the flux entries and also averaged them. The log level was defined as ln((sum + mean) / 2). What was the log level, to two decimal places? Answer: 3.83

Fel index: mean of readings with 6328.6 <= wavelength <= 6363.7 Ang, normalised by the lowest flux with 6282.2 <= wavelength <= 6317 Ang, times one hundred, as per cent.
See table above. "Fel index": 100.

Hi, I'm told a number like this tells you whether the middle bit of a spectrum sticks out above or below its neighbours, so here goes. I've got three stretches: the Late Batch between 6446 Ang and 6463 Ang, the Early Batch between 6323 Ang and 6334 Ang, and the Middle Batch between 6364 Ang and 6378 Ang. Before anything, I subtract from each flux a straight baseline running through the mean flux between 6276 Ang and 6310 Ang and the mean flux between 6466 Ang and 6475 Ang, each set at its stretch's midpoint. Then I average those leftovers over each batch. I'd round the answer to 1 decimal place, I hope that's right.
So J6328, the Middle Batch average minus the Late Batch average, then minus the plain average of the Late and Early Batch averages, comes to 0.6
